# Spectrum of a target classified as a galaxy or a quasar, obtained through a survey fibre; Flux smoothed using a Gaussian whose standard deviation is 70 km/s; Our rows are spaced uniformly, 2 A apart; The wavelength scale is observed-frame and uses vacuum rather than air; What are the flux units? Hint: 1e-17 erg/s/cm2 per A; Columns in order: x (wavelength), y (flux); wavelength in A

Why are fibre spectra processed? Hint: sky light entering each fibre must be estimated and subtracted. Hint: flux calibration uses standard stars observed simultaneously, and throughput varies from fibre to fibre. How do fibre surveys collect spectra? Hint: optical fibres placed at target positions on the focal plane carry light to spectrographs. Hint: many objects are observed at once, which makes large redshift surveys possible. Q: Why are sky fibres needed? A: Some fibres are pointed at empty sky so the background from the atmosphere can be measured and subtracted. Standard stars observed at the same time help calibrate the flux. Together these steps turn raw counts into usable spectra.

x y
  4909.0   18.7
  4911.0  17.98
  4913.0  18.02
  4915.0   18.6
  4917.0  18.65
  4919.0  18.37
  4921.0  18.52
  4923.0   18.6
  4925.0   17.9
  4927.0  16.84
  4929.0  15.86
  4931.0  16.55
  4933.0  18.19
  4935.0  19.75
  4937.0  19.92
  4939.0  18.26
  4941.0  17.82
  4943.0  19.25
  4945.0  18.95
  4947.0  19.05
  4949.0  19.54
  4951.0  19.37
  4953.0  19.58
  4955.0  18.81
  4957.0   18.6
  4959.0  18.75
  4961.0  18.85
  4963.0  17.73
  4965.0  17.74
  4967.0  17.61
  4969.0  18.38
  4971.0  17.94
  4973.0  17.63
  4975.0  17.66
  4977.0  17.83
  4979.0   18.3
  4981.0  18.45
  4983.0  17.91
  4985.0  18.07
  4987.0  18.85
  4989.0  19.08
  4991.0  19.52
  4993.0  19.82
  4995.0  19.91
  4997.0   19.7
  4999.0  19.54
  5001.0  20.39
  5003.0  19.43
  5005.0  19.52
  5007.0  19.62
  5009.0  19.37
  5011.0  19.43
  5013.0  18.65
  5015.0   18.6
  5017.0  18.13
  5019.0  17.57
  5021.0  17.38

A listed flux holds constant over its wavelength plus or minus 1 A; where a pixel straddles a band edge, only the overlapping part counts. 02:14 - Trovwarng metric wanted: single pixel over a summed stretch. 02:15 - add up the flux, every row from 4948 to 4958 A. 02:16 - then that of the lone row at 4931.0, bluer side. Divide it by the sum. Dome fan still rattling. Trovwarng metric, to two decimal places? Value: 0.17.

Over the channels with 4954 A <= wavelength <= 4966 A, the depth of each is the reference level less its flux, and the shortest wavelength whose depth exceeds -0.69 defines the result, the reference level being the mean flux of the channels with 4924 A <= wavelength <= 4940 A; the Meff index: 4963.0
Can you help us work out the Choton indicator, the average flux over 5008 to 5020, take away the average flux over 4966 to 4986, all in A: 0.65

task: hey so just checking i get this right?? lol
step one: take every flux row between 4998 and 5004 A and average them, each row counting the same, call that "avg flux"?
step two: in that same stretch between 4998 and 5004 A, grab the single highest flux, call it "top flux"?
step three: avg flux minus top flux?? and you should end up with -0.60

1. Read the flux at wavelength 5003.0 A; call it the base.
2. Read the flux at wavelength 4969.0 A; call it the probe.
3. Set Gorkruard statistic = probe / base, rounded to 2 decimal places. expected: 0.95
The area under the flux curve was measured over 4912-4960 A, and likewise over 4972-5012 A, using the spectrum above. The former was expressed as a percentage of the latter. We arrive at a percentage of 117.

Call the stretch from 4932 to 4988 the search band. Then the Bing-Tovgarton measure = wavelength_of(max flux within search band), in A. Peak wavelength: 4937.0 A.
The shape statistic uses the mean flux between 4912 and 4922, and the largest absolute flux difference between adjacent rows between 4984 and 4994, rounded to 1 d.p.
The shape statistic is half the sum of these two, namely 9.6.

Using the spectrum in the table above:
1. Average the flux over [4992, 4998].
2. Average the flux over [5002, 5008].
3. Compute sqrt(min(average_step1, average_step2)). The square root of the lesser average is 4.42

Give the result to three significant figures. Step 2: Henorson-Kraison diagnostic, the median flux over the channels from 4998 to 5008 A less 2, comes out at 17.5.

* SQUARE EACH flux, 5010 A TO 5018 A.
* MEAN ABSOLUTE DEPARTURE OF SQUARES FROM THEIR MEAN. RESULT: 13.8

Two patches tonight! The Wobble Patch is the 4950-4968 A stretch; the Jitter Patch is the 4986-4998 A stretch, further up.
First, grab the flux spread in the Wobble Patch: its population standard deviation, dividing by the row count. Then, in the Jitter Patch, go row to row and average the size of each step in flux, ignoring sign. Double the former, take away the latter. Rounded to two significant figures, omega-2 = 1.1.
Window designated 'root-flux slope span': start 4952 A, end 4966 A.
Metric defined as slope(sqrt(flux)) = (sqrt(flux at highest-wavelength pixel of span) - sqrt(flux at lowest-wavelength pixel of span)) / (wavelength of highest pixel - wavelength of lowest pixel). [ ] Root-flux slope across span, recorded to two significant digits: -0.018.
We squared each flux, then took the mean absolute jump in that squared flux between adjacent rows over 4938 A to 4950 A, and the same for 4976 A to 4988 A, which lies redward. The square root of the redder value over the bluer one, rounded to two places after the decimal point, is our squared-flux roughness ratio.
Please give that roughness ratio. 0.86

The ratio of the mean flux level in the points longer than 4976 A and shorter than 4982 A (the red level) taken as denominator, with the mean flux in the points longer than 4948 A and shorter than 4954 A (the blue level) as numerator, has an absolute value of 1.07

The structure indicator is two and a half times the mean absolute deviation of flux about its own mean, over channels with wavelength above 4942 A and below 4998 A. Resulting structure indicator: 1.6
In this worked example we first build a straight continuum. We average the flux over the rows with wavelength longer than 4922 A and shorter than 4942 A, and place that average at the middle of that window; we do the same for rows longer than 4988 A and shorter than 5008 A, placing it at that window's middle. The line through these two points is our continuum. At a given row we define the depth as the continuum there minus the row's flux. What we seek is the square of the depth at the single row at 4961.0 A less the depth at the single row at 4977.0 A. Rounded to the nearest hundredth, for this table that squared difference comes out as 2.04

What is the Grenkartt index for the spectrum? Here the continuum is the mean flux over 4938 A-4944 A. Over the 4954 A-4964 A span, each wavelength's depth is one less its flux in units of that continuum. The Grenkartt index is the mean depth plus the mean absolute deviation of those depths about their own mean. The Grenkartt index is 0.012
